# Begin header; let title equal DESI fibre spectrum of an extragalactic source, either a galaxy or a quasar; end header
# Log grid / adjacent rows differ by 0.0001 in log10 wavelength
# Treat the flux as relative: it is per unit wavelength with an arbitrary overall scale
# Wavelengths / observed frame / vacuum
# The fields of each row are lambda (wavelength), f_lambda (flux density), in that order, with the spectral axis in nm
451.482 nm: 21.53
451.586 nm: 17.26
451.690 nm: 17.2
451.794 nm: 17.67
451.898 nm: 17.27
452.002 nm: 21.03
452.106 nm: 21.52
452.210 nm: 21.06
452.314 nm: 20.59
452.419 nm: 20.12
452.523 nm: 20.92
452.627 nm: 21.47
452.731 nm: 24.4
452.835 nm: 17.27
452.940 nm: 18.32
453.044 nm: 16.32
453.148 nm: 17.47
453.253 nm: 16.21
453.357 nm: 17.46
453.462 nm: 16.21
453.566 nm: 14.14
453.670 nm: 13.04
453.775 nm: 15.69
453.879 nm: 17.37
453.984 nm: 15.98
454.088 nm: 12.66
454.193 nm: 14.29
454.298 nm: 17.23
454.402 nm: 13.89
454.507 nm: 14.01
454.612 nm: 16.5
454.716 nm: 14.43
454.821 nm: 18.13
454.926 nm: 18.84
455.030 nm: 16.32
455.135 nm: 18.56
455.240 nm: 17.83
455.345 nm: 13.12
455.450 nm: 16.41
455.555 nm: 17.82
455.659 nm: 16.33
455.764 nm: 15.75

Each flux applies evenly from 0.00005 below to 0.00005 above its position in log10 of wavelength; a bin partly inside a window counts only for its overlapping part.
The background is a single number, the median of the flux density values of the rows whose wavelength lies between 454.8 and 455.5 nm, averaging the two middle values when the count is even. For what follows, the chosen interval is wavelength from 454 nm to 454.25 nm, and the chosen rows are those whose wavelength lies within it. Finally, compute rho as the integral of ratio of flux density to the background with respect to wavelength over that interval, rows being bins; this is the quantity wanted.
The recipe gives 0.19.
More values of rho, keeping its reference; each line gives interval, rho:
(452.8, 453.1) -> 0.29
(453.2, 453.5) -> 0.28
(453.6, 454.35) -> 0.64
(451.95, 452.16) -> 0.25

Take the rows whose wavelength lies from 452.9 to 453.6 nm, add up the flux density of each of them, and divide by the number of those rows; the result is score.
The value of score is 16.6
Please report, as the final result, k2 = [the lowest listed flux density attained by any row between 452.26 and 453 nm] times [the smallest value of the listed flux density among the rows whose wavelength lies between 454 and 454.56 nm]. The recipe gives 219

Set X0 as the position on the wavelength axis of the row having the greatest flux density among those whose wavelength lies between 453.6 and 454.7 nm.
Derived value 453.879 nm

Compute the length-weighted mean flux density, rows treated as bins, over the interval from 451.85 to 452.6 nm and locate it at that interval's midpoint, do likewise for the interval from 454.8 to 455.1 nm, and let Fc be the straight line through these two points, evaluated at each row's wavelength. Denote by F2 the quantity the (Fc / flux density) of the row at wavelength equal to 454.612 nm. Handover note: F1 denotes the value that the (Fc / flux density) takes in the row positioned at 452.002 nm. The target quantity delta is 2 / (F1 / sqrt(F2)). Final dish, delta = 2.14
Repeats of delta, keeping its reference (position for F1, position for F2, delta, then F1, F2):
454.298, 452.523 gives 1.84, 1.07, 0.96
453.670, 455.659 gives 1.40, 1.46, 1.05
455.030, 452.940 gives 1.91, 1.09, 1.08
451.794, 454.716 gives 1.90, 1.18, 1.25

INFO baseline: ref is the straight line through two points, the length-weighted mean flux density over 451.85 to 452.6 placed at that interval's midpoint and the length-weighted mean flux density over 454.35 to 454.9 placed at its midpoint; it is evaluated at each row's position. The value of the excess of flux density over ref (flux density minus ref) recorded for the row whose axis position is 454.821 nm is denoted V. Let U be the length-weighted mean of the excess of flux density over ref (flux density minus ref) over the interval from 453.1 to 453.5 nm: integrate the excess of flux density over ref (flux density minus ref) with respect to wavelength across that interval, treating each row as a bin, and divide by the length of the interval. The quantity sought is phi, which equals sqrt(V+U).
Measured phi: 1.26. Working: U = -1.4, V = 3.0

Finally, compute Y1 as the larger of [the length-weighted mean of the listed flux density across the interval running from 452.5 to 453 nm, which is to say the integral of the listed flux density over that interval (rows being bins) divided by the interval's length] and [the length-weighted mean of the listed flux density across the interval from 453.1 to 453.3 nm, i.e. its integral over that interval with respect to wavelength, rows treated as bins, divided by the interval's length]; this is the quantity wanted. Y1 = 20.4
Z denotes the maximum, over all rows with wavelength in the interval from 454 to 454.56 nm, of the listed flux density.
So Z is 17.23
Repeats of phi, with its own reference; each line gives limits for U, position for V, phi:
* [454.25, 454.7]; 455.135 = 1.87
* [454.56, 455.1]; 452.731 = 2.60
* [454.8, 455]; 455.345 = 1.53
